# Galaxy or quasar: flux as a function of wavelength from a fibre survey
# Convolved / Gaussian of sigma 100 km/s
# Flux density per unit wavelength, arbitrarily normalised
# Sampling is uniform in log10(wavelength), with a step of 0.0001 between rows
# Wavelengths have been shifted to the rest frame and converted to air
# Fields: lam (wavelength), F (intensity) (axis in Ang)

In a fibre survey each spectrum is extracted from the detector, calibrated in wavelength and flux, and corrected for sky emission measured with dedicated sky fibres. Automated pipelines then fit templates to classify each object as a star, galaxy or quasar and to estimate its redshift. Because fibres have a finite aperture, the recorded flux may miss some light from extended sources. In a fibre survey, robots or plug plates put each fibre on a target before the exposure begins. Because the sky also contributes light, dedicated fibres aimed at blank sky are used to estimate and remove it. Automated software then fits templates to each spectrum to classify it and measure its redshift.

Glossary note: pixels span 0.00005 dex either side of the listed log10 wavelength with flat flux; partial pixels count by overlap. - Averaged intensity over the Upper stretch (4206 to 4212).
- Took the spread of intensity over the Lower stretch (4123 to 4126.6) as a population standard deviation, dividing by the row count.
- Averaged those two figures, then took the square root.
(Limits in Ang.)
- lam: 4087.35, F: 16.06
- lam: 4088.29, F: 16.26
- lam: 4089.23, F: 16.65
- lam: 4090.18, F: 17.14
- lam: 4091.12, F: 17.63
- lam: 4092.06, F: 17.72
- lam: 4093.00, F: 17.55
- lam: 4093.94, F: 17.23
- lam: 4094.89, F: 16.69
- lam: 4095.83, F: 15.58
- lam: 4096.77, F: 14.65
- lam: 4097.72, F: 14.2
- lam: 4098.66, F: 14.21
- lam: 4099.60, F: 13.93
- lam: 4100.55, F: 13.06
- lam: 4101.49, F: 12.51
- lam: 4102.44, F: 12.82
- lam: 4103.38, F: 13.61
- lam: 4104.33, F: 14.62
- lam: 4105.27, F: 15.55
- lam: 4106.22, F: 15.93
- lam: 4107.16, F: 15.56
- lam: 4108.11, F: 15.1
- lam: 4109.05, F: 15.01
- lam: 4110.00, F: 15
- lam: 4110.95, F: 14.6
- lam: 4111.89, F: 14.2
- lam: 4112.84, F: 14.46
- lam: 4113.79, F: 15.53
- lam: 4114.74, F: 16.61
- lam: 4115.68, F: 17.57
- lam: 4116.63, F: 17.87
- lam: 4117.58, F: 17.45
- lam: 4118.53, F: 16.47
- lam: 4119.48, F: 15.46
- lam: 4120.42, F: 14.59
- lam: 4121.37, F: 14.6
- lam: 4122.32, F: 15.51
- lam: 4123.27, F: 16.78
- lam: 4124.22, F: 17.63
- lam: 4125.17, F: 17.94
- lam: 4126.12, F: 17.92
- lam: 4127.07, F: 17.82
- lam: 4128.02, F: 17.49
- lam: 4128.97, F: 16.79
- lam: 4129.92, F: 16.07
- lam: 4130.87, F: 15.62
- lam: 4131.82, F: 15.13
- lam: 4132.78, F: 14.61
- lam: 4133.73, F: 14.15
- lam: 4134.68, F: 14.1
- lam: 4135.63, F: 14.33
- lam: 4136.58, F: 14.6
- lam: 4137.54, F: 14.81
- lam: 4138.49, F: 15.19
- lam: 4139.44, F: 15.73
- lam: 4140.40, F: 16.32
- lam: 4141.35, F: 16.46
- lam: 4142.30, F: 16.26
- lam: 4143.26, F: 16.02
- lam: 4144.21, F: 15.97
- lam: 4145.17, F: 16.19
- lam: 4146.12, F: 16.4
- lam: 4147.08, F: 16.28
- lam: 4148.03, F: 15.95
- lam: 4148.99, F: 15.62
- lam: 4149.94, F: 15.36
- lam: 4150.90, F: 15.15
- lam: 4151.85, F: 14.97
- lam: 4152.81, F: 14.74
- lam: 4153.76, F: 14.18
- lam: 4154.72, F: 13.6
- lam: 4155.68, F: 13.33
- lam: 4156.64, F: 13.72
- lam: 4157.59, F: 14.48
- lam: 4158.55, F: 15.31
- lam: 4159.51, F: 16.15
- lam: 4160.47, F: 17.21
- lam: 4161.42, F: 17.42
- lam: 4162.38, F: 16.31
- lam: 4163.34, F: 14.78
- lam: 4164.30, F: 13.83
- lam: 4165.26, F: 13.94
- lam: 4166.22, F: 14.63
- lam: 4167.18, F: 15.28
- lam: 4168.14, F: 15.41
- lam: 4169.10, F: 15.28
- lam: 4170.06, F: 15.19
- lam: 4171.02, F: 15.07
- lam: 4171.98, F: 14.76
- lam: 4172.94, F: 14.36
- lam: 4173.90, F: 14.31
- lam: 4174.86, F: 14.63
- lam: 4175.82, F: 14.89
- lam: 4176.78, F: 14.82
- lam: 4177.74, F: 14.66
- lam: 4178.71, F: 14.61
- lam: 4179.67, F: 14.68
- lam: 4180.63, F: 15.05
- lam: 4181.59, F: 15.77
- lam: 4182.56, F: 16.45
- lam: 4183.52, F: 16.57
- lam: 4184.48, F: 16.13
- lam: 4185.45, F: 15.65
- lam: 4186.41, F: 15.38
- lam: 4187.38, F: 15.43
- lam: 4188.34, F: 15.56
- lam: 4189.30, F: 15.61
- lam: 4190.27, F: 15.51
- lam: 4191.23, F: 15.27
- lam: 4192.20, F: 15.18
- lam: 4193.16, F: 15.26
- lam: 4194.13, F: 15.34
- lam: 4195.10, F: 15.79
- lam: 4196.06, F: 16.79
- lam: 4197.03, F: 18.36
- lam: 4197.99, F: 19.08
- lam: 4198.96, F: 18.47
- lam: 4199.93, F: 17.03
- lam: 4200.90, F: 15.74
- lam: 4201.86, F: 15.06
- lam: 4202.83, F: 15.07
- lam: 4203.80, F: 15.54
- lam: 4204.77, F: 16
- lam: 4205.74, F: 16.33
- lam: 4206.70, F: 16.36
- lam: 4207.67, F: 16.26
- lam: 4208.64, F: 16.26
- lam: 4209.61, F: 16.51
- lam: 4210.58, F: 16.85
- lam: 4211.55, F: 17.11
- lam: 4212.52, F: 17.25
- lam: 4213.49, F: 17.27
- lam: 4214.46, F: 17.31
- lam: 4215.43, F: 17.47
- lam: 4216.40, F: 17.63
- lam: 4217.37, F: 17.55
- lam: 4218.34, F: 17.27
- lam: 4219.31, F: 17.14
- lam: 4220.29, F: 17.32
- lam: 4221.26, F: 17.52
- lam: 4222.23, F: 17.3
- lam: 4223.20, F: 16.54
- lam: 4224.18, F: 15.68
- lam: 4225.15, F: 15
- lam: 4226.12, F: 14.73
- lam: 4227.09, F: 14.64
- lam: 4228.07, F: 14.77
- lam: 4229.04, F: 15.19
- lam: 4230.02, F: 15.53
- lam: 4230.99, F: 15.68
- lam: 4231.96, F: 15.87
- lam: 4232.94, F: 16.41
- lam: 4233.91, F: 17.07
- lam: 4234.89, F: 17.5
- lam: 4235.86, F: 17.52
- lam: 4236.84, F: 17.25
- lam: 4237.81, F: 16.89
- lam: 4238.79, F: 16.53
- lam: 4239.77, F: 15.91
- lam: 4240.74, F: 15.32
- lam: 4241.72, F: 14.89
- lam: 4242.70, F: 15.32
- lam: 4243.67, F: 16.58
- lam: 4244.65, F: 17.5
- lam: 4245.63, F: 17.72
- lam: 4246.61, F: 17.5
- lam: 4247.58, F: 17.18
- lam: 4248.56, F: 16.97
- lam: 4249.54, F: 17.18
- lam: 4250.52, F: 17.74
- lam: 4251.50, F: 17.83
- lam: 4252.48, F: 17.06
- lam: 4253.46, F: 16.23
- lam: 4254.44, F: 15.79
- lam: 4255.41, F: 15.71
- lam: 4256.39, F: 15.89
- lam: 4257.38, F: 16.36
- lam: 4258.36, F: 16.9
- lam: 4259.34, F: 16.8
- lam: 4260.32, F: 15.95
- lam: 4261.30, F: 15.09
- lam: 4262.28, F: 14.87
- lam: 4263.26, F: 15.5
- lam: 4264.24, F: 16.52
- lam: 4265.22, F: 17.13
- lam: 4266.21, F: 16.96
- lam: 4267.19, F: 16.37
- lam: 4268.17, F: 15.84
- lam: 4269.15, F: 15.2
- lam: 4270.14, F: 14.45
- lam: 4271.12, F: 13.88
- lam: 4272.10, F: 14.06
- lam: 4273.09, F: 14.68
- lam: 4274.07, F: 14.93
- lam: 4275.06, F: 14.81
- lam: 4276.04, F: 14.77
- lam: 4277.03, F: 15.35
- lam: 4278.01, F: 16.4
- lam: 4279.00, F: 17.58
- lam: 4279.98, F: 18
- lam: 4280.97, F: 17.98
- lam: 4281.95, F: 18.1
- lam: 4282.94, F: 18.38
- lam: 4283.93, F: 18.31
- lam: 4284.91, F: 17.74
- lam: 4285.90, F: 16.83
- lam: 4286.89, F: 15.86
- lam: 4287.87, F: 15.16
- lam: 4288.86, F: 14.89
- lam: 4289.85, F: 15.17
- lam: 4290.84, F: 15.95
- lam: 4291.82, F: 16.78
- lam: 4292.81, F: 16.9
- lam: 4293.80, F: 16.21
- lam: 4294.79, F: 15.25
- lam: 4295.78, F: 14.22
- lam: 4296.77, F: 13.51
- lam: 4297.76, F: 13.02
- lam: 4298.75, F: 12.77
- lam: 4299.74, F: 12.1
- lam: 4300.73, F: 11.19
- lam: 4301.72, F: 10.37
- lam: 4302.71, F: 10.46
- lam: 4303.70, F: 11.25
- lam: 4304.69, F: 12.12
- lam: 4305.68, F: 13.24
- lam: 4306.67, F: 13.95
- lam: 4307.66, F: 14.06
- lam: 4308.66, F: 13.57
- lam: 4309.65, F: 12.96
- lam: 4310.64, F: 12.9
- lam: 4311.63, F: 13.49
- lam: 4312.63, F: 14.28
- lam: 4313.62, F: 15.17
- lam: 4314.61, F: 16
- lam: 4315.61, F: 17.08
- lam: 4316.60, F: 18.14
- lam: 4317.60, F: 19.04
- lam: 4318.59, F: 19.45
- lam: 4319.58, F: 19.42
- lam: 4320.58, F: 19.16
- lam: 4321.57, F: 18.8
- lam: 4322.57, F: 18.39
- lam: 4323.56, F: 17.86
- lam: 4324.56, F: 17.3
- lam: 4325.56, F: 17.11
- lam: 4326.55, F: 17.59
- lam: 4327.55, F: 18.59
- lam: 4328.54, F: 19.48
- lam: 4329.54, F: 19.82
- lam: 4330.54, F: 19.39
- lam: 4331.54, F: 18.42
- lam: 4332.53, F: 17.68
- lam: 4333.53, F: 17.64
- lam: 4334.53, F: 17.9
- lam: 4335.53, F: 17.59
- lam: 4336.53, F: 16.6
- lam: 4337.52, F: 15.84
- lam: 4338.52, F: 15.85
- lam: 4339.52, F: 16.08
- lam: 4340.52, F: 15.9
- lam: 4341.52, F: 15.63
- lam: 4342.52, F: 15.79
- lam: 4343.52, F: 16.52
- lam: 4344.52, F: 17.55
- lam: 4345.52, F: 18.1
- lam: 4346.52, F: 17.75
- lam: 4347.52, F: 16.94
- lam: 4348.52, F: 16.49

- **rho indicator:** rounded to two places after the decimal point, 2.92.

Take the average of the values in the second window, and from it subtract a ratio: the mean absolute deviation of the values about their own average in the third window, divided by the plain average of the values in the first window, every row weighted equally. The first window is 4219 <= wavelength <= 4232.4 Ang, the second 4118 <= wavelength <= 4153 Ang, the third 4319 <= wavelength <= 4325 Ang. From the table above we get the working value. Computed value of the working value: 15.8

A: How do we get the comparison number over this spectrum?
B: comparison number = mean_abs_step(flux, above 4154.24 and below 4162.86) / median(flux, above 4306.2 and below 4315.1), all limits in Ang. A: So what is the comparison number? 0.05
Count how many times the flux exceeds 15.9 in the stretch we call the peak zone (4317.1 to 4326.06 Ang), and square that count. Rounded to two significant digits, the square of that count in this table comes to 81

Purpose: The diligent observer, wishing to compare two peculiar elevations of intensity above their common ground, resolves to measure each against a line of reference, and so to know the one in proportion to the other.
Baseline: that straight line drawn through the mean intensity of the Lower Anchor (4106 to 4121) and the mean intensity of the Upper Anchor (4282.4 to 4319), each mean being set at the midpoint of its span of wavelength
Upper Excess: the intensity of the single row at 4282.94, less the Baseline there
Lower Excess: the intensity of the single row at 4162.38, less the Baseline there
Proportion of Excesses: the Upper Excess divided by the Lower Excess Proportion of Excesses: 4.2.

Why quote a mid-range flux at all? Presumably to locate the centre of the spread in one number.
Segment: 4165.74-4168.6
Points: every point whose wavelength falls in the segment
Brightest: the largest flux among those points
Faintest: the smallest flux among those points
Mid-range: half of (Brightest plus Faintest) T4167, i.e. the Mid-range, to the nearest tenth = 15.0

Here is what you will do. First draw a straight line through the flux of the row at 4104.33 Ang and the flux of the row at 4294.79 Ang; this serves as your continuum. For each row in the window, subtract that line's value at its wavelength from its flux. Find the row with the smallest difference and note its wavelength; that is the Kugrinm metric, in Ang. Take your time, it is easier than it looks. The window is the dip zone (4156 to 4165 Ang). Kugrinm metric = 4156.64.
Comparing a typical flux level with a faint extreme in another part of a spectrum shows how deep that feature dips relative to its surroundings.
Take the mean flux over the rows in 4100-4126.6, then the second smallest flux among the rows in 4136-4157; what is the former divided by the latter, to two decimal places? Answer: 1.14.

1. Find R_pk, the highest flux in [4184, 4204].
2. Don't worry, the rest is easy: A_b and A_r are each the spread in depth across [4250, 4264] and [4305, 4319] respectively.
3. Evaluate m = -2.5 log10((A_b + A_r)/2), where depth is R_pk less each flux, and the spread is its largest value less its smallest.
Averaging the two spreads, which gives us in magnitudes -1.69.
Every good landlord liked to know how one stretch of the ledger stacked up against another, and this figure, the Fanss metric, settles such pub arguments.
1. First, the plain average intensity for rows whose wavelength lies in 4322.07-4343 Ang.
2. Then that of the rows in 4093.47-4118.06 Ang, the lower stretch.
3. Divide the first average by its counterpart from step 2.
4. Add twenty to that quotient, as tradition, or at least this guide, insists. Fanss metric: 21.2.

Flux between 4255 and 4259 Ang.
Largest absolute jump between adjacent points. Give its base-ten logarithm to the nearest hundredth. -0.27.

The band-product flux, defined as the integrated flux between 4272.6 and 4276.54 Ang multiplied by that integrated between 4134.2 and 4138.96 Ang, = 4052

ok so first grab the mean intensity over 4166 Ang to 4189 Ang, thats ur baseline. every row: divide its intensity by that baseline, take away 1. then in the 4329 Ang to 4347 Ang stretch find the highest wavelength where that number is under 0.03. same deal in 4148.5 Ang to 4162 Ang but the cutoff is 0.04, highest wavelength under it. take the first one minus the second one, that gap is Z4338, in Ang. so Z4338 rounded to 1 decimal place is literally 183.0 Ang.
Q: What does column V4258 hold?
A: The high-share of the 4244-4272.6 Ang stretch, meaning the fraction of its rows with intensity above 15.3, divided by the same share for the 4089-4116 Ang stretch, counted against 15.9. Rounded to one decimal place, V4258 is 2.3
